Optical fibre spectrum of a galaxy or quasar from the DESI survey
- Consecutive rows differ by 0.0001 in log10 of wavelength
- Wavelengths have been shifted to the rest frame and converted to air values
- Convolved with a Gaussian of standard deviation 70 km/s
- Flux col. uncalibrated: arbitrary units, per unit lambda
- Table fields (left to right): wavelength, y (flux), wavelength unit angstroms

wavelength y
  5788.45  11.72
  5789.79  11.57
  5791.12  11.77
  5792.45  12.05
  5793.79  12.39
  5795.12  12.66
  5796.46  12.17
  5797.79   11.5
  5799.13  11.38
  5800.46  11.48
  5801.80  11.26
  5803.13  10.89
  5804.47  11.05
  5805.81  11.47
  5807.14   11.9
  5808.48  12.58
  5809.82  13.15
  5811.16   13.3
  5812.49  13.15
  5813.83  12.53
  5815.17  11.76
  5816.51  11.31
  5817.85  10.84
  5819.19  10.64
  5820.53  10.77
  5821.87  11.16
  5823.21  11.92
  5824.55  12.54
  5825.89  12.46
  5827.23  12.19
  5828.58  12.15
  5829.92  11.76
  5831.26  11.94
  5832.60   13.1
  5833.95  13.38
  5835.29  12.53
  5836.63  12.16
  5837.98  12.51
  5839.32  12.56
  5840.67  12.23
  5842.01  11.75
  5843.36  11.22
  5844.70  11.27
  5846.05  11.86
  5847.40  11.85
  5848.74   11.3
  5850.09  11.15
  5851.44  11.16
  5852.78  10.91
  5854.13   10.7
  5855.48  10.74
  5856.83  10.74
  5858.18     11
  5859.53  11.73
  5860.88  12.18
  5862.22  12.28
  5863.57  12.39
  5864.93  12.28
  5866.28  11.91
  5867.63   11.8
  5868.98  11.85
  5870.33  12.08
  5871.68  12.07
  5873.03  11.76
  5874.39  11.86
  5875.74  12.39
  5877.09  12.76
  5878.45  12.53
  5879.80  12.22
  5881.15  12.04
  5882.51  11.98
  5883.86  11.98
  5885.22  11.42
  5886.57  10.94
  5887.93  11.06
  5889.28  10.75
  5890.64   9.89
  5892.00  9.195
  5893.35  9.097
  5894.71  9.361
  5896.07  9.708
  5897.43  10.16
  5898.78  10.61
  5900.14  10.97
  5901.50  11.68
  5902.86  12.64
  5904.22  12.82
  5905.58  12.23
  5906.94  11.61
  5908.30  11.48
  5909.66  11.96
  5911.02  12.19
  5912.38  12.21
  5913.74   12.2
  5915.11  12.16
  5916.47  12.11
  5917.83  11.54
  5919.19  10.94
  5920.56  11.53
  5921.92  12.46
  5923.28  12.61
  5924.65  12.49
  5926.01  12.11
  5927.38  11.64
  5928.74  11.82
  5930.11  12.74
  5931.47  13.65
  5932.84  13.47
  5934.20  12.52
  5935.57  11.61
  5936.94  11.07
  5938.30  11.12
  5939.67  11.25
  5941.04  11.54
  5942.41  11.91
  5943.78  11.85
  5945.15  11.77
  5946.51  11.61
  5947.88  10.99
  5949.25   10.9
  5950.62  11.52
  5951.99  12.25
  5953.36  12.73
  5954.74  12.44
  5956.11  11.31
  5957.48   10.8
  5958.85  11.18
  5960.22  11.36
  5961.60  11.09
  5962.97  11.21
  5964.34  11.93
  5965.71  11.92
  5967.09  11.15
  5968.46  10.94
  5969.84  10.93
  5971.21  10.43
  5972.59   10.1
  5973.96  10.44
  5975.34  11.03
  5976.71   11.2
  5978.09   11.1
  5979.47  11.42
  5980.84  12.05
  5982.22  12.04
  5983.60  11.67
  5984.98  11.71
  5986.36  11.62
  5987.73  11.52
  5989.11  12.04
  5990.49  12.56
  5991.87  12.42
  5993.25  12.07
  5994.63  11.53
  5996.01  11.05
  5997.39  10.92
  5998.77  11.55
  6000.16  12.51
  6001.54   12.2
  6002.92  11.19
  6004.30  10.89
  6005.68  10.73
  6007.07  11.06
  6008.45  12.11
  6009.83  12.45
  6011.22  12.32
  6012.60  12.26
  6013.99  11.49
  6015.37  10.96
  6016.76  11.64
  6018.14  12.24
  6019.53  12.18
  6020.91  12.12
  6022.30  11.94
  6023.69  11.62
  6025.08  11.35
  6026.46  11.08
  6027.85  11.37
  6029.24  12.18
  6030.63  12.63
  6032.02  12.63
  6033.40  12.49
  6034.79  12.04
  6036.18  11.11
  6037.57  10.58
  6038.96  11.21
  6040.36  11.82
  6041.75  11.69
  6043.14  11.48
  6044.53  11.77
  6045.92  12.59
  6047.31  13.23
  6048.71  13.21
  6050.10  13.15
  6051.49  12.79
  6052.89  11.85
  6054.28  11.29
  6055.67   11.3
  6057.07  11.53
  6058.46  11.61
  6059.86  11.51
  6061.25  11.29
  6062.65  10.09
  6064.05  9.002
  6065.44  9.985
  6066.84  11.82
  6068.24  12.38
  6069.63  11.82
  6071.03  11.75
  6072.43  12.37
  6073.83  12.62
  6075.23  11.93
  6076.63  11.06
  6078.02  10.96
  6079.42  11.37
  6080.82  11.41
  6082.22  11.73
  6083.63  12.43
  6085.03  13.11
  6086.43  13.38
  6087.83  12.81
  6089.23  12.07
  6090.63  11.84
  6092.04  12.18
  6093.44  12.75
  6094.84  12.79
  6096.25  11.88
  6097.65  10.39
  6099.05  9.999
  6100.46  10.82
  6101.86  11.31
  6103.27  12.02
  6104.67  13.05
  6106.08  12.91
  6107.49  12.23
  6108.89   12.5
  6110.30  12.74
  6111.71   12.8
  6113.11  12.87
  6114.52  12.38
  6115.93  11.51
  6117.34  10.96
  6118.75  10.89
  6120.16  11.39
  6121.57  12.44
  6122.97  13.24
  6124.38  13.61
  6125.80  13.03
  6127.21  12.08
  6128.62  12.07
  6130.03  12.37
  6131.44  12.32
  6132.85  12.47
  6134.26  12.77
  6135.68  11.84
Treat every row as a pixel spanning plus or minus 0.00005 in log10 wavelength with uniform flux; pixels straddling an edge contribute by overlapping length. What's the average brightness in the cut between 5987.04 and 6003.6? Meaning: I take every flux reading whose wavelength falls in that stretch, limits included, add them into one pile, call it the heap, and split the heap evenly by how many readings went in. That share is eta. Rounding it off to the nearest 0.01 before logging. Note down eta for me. 11.80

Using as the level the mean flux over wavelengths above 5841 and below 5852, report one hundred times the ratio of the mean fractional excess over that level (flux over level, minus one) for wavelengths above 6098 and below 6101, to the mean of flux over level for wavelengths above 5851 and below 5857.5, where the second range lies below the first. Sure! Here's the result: -10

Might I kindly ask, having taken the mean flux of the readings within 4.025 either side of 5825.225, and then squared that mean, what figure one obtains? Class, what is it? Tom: 146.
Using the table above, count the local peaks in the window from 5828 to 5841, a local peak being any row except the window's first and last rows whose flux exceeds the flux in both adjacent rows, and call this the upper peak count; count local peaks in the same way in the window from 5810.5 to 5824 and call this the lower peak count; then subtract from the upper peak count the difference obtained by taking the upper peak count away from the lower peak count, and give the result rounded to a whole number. 4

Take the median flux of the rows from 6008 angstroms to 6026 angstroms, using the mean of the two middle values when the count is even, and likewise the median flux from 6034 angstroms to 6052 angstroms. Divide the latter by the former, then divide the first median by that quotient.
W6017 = 12.4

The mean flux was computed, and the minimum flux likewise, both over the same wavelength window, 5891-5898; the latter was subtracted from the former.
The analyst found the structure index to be 0.41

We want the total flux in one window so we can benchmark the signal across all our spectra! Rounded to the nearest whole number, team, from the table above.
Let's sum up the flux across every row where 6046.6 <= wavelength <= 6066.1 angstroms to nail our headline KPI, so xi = 162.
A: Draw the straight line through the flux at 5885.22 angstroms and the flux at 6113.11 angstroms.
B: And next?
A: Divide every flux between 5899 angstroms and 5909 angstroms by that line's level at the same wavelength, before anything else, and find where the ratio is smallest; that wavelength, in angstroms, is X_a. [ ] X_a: 5900.14 angstroms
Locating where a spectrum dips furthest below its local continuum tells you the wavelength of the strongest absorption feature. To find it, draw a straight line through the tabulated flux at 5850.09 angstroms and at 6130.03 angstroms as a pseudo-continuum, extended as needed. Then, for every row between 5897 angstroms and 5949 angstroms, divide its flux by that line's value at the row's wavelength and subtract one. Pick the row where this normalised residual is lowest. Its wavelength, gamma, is 5897.43 angstroms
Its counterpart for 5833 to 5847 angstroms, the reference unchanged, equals 5843.36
